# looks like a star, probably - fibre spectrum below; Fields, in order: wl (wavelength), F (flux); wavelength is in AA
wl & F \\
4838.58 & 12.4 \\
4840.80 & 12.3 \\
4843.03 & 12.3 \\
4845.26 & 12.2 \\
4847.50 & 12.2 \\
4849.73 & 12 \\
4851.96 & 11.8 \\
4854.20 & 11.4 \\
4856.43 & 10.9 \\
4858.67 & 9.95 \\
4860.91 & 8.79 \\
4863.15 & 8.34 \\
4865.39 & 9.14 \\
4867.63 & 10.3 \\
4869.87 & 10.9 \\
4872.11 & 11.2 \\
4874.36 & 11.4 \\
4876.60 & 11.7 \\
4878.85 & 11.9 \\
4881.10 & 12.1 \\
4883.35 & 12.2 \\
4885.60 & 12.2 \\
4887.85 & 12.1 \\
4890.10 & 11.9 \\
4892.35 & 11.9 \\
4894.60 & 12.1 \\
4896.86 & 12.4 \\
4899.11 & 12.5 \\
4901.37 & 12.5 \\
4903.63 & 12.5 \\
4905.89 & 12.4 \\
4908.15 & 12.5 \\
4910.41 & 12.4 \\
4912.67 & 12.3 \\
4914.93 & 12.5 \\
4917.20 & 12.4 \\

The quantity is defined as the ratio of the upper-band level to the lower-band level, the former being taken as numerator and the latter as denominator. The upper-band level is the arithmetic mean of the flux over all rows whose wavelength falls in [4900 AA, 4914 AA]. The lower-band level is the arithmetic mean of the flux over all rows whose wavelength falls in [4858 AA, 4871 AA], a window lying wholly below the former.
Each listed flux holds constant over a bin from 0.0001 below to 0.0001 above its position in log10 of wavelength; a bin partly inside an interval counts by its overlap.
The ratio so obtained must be 1.30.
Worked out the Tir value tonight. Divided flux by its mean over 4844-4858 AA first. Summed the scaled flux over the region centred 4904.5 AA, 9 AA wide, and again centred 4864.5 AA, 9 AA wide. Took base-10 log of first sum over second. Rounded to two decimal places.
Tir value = 0.13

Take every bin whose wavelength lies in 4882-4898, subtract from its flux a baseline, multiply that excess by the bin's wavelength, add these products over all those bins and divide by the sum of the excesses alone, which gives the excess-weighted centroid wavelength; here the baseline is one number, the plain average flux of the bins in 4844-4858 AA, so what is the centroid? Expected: 4890.3 AA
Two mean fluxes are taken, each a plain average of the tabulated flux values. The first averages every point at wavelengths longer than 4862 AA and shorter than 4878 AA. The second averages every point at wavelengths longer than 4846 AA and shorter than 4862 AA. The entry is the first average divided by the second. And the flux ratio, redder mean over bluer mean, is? 0.95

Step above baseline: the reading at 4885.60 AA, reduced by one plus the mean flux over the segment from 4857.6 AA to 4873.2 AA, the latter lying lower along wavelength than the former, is 1.4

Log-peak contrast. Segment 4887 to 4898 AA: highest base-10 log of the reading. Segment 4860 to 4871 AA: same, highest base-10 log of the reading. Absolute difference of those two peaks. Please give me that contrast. 0.056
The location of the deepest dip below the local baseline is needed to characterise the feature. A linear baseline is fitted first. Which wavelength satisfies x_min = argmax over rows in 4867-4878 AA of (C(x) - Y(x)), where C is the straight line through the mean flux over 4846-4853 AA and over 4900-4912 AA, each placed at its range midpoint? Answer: 4867.63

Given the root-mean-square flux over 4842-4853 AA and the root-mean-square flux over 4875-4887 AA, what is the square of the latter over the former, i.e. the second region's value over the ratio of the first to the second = 11.9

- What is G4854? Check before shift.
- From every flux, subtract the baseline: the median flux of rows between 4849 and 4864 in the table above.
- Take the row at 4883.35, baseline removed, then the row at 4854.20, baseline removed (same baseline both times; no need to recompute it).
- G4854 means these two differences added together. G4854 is 1.8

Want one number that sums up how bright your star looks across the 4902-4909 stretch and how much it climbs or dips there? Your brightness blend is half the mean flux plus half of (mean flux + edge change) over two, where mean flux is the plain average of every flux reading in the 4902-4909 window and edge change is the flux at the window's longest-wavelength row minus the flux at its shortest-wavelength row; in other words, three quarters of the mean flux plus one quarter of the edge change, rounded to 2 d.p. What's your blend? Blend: 9.35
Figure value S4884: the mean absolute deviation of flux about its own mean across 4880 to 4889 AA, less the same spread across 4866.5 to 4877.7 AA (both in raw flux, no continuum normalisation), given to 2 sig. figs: -0.35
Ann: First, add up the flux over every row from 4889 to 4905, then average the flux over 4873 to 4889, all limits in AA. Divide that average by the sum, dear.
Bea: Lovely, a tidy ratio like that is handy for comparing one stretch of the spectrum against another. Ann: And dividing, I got 0.139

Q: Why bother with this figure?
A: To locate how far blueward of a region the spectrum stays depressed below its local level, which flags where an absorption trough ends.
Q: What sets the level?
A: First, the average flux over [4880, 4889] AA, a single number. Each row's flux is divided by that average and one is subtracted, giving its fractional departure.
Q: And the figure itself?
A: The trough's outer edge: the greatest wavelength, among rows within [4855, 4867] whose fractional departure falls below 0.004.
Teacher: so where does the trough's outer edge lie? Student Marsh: 4865.39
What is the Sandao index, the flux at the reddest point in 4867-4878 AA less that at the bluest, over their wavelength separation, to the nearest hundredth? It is 0.16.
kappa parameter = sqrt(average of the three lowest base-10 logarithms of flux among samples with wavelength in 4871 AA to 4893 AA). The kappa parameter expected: 1.03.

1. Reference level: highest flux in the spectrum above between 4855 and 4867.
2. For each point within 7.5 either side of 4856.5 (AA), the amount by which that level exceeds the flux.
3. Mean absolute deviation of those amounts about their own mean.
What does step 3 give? 1.2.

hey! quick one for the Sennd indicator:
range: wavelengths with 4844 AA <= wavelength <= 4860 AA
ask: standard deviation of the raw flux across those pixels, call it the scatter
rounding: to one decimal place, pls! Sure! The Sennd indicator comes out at 0.8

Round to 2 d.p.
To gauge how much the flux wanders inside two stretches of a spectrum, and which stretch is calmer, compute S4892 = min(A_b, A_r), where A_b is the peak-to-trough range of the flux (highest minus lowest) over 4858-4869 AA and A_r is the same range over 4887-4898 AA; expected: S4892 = 0.50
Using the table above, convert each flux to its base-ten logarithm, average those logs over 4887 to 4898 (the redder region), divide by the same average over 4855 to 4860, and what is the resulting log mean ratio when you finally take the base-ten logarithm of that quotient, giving 0.027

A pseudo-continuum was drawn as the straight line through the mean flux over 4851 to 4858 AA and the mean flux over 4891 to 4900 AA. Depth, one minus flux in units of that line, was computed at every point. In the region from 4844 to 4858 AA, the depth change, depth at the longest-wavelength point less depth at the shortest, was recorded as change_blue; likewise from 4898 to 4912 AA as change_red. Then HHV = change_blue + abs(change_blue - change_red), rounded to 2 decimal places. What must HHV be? 0.25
